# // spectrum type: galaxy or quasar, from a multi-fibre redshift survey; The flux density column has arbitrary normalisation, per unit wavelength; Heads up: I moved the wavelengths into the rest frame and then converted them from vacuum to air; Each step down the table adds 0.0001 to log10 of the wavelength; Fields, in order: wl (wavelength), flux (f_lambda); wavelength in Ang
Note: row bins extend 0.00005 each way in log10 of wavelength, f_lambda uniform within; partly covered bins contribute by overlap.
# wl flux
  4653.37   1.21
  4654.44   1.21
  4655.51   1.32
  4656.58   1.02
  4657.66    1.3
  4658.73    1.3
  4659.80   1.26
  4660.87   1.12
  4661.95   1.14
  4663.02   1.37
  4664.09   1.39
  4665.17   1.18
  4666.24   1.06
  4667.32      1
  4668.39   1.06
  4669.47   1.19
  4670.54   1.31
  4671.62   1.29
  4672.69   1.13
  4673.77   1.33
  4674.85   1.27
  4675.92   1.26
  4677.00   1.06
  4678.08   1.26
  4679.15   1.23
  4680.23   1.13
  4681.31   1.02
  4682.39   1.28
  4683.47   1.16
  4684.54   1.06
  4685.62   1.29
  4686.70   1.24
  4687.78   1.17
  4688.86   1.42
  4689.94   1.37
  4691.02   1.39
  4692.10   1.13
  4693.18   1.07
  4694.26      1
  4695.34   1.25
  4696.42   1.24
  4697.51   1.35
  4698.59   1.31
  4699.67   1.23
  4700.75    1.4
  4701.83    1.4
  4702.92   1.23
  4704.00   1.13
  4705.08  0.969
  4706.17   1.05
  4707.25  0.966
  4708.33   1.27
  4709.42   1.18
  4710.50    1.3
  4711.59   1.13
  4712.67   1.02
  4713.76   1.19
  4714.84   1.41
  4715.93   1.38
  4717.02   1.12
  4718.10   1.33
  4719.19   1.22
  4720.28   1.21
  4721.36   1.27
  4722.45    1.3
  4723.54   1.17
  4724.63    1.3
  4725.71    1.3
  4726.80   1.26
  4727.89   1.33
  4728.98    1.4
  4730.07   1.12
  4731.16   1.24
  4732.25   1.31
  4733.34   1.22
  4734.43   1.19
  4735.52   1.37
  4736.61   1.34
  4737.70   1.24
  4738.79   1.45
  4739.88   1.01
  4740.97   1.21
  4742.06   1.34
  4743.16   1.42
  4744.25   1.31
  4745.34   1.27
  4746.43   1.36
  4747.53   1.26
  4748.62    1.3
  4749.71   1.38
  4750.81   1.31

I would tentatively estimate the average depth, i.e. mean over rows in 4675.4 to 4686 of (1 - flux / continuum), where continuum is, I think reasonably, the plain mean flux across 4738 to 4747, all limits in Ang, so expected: 0.094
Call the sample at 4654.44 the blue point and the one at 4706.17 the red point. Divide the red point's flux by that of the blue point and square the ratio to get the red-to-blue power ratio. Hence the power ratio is 0.75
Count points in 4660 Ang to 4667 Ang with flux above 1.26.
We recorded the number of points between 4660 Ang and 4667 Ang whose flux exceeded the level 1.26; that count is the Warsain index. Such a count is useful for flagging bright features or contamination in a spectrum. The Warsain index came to 2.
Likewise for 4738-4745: 4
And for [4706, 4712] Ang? 2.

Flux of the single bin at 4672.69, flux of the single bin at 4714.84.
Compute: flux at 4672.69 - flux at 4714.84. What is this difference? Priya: -0.28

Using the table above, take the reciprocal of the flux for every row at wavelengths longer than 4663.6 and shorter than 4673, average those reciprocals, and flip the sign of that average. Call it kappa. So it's -0.86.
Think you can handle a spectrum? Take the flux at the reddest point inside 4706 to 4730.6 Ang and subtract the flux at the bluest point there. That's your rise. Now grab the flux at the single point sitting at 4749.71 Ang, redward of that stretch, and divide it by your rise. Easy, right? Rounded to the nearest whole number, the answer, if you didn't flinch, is 20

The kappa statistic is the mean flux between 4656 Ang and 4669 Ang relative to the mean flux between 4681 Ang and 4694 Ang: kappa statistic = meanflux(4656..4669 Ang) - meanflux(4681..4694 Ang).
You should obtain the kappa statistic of -0.03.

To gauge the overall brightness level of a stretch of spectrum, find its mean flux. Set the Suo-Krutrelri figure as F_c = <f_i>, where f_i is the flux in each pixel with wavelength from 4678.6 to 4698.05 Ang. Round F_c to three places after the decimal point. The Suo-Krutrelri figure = 1.211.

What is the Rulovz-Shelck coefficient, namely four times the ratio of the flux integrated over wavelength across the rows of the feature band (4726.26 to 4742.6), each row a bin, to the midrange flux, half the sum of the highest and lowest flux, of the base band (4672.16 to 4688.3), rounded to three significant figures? 70.6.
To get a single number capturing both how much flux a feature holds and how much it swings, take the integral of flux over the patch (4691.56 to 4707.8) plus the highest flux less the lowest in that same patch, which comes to 19.6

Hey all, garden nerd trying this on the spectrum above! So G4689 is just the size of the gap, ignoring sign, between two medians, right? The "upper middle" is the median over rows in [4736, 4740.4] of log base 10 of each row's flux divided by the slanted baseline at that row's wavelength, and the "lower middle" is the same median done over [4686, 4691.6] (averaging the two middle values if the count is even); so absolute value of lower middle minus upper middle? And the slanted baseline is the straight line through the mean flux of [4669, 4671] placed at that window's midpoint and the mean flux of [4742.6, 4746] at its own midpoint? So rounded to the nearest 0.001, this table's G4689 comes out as 0.044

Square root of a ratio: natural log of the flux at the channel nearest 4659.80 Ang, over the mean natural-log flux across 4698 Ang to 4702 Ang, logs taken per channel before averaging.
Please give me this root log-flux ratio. 0.90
